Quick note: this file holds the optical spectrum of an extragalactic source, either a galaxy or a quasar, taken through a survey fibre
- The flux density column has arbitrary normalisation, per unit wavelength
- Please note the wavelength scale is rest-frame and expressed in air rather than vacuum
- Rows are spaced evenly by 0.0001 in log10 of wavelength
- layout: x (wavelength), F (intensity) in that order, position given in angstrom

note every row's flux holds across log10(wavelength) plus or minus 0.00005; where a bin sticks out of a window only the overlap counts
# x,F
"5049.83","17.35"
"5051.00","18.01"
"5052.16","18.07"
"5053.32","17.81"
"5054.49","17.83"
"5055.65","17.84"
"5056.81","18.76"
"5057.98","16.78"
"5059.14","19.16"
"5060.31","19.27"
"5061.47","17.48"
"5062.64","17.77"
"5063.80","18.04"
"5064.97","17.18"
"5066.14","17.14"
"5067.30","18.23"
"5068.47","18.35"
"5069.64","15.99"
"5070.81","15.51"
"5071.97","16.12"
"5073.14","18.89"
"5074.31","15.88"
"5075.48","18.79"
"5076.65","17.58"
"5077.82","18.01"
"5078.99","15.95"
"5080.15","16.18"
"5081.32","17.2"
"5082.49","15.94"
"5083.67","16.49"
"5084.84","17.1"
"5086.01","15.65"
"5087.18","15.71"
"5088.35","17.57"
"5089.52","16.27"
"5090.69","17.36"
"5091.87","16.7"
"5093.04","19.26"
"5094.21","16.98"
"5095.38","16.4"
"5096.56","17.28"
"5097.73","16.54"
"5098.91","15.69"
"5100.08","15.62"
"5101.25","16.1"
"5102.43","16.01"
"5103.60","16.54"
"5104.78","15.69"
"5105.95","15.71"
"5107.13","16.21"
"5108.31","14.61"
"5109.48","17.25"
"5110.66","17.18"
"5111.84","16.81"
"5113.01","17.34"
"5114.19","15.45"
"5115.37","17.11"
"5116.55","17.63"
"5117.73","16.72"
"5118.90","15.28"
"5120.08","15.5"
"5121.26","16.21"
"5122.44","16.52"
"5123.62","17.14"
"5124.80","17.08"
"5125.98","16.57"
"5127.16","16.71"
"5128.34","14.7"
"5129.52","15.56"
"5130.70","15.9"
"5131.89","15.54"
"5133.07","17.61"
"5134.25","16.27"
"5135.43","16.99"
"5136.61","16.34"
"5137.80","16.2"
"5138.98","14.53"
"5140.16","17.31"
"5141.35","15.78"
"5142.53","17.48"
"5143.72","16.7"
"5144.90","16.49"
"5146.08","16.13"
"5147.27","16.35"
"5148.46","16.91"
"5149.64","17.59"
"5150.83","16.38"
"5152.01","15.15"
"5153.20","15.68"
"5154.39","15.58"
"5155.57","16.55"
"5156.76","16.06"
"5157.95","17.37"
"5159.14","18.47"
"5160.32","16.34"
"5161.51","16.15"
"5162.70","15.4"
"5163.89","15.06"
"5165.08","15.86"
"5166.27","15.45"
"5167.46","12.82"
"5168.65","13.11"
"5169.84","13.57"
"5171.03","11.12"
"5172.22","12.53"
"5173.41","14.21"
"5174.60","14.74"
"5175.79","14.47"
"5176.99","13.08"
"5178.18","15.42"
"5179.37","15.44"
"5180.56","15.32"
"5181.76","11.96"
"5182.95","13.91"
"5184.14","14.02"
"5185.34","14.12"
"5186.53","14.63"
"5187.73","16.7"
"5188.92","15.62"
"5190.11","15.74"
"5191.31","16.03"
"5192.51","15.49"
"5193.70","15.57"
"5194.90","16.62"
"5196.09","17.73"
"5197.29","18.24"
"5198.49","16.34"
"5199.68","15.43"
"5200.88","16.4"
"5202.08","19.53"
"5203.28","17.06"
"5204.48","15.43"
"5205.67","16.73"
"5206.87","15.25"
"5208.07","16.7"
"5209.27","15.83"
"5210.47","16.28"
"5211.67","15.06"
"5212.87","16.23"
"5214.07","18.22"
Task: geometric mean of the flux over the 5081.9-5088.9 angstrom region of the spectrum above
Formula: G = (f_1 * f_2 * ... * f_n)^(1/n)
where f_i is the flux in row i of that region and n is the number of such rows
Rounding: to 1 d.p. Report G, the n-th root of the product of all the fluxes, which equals 16.4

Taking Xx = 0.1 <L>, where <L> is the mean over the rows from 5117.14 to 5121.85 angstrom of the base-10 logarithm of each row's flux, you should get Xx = 0.120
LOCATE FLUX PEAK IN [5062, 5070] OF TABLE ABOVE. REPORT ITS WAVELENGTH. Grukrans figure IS 5068.47 angstrom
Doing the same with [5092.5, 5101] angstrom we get 5093.04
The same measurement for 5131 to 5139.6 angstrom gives 5133.07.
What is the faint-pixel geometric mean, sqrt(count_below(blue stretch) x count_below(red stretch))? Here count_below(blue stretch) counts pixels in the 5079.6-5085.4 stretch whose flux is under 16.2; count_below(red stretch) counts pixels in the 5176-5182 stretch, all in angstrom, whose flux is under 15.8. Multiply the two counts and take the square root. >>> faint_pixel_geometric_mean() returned 3.2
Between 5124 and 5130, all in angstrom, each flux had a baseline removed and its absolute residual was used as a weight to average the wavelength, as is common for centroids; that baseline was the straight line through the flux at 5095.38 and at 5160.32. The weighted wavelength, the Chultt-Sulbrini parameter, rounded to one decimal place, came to 5127.7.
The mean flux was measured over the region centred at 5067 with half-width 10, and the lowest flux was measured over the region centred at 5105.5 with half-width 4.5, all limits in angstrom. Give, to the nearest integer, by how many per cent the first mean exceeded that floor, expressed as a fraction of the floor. 20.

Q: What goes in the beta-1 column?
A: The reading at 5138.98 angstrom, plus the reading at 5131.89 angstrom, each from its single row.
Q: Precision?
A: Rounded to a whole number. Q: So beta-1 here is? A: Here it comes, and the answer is 30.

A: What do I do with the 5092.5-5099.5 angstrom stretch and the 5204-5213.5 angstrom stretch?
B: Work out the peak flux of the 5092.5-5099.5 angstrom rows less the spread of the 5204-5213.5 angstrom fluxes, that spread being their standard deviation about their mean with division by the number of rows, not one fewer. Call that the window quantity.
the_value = 18.7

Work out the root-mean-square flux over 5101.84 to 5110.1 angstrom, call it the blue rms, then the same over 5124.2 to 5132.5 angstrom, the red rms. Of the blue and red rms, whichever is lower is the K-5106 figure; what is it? 16.0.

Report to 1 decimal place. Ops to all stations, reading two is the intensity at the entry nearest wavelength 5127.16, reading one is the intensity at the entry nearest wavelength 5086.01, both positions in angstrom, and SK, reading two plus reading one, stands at 32.4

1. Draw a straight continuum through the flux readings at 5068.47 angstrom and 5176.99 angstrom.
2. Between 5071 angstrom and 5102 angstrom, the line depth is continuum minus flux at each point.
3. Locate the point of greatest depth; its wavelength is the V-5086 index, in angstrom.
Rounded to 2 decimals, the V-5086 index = 5074.31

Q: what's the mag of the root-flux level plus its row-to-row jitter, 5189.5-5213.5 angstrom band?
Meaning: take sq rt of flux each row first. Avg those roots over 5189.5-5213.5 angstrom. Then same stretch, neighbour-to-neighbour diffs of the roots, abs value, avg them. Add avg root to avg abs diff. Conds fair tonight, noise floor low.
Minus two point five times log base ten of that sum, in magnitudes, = -1.56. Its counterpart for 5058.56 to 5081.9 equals -1.59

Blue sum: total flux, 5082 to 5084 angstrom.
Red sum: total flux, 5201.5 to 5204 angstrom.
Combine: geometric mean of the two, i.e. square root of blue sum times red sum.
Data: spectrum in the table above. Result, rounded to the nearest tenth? 34.4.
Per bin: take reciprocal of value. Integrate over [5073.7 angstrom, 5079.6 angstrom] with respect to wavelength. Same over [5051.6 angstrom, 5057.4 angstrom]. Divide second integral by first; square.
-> 0.9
